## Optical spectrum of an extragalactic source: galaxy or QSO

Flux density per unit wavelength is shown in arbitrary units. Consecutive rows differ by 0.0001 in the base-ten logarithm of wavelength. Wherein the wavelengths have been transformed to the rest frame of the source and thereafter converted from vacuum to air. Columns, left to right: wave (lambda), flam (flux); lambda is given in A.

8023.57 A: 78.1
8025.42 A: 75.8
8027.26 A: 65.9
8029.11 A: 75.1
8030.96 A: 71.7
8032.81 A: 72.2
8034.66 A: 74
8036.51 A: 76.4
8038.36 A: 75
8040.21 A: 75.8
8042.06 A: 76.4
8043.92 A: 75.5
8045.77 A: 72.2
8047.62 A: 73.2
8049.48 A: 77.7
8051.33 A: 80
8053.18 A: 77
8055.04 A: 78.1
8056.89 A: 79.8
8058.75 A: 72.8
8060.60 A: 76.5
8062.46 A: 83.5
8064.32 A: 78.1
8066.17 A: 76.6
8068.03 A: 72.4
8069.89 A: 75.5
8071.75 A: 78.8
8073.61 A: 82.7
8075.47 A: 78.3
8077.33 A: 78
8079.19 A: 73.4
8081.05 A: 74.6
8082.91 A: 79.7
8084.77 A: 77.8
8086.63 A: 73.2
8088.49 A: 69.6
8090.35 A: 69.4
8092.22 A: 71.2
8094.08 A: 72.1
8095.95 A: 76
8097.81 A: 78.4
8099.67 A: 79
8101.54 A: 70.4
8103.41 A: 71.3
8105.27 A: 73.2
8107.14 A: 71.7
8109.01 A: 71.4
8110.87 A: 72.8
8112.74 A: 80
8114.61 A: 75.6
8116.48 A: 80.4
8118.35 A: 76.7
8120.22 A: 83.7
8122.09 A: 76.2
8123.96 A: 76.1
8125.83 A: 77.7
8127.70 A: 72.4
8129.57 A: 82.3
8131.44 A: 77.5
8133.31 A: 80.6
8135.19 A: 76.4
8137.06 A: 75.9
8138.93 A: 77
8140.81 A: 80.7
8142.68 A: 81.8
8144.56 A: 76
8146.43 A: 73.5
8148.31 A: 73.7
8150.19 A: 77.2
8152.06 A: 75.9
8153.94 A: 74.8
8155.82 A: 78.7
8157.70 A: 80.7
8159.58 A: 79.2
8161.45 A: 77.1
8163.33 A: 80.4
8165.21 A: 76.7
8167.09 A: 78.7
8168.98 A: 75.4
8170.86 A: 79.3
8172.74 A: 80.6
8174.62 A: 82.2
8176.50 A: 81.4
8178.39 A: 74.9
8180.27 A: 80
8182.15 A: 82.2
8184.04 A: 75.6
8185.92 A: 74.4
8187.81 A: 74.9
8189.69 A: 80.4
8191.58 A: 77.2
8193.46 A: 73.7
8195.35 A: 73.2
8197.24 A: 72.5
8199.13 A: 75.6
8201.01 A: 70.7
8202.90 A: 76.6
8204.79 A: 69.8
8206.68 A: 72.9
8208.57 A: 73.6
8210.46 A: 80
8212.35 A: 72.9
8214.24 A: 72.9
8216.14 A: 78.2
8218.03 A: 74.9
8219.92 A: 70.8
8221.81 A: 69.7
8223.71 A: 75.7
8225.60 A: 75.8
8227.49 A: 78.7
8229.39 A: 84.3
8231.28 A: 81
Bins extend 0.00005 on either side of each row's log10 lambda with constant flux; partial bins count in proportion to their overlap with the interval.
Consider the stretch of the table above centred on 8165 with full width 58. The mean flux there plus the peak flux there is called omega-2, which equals 160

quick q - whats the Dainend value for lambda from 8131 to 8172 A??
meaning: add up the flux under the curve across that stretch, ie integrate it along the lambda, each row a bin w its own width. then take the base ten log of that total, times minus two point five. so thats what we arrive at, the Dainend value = -8.76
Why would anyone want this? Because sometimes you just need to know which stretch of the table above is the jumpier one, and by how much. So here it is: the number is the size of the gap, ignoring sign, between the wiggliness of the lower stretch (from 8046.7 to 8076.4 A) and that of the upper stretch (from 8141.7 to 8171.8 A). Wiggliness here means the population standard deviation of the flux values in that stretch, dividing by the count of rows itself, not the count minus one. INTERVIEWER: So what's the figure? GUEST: 0.64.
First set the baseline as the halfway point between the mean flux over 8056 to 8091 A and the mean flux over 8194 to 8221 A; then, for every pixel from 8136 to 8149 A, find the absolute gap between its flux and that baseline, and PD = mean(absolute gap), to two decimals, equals 2.69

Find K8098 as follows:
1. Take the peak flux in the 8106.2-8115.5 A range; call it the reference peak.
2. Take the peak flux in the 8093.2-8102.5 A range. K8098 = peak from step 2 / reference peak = 0.99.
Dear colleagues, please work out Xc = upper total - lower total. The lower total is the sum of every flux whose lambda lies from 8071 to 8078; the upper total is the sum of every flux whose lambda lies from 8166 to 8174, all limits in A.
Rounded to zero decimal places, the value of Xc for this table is -4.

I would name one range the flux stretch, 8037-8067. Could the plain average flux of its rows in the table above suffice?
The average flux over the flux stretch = 77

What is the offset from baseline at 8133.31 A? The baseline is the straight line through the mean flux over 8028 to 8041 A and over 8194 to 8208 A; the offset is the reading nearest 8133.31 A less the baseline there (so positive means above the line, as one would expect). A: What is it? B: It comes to 7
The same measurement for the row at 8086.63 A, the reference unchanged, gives -1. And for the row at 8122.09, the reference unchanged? 3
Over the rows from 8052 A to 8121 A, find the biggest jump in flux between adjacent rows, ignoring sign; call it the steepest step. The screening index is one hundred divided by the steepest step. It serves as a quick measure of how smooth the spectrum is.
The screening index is 12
